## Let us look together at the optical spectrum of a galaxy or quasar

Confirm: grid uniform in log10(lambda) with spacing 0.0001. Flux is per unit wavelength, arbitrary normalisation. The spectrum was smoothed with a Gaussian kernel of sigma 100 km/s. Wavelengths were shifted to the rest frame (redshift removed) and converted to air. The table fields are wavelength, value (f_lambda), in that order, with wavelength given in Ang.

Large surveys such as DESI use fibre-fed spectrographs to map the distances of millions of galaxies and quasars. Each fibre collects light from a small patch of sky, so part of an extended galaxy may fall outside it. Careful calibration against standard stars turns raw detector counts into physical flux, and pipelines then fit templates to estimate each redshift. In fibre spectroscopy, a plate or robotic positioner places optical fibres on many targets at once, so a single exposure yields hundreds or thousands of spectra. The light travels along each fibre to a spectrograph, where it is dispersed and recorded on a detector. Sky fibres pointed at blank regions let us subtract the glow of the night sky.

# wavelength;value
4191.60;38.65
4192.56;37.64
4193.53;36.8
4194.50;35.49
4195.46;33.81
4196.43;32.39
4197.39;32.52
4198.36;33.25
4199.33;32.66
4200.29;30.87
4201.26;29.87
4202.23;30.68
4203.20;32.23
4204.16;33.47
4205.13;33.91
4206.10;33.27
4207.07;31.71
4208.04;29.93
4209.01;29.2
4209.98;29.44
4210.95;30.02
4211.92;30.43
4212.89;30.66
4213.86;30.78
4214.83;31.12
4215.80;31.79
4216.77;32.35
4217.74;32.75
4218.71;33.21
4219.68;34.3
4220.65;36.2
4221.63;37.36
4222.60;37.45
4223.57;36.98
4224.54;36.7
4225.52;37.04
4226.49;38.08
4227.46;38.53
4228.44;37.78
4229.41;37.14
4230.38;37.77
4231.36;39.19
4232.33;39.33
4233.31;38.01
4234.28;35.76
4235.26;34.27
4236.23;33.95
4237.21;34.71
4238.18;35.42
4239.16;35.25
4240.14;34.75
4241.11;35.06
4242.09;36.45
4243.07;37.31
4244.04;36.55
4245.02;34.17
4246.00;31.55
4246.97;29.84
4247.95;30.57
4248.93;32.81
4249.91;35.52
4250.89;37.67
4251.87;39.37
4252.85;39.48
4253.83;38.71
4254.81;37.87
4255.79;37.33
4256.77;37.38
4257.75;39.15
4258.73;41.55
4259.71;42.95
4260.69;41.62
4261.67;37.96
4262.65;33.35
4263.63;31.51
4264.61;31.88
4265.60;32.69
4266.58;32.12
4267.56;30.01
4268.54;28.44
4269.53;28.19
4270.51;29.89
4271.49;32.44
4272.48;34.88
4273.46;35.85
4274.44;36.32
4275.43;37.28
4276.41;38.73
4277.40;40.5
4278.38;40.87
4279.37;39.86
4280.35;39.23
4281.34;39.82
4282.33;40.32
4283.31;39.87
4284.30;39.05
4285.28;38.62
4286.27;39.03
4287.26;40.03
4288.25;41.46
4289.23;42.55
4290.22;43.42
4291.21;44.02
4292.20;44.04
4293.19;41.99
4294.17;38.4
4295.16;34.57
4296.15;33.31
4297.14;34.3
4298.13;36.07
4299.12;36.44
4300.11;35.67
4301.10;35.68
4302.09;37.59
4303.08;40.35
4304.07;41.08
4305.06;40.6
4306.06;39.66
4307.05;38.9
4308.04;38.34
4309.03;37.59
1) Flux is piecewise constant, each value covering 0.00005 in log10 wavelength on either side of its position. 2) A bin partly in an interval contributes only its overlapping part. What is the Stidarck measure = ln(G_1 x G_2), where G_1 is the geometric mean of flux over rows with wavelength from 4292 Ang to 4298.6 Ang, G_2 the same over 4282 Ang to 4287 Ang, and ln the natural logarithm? 7.29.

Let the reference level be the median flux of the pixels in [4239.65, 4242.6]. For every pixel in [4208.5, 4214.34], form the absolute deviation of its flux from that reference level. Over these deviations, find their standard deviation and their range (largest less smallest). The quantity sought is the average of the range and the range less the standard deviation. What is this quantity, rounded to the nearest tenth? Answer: 1.3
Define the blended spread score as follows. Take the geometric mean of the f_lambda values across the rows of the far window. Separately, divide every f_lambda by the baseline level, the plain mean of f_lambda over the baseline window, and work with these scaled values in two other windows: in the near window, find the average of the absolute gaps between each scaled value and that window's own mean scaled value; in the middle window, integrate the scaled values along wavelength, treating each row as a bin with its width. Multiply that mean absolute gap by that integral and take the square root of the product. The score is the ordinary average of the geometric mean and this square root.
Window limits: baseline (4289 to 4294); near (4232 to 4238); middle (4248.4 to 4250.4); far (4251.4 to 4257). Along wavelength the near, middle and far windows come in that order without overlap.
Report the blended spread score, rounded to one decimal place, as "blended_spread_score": 19.3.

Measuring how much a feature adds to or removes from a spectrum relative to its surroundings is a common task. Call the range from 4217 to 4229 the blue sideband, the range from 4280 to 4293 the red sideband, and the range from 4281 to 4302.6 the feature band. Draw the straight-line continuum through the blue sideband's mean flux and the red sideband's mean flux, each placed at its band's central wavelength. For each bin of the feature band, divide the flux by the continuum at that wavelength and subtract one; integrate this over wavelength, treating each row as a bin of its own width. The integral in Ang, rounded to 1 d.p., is -1.2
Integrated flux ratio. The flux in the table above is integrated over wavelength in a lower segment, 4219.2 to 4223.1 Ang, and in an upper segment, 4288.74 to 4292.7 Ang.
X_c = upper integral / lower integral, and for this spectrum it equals 1.22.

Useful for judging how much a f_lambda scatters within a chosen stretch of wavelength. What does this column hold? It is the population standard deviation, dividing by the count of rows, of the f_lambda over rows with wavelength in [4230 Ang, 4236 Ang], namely 1.8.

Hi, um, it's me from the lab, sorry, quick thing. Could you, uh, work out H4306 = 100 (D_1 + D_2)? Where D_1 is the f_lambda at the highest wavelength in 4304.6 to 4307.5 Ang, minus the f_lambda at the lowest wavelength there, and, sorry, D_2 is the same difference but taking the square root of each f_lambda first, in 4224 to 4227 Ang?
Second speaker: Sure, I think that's -159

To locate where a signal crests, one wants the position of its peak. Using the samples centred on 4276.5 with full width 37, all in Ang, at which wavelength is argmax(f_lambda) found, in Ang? 4292.20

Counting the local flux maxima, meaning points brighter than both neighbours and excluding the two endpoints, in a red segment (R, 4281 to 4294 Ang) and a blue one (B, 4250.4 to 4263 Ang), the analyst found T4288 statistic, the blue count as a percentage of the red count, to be 100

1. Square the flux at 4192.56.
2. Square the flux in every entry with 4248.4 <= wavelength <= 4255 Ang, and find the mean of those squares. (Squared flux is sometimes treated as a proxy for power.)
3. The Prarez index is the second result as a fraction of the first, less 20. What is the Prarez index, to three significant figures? -19.0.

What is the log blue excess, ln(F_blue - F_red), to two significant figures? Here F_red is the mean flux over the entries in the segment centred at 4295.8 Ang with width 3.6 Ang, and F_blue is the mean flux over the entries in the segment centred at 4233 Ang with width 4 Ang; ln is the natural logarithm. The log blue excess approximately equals 1.1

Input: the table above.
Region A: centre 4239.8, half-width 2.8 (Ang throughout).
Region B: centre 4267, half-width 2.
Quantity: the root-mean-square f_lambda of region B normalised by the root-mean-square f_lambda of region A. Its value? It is 0.87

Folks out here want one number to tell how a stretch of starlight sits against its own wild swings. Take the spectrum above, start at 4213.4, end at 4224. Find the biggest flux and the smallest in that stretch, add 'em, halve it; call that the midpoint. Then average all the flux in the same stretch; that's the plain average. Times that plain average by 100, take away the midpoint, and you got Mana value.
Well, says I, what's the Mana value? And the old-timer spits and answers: 3369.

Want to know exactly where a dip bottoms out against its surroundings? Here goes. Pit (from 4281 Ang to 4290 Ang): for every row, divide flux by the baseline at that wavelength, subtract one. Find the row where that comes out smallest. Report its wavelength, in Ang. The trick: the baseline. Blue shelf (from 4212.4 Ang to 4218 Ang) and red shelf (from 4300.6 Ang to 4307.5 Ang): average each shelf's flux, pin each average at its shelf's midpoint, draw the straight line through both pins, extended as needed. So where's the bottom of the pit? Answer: 4285.28 Ang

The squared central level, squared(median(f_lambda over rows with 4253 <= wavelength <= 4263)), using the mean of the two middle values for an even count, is 1470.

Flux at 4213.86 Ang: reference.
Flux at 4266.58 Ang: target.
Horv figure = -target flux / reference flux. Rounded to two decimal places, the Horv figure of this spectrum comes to -1.04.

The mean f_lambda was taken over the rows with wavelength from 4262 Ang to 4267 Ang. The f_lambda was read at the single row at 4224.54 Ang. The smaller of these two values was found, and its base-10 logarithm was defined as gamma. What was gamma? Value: 1.51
